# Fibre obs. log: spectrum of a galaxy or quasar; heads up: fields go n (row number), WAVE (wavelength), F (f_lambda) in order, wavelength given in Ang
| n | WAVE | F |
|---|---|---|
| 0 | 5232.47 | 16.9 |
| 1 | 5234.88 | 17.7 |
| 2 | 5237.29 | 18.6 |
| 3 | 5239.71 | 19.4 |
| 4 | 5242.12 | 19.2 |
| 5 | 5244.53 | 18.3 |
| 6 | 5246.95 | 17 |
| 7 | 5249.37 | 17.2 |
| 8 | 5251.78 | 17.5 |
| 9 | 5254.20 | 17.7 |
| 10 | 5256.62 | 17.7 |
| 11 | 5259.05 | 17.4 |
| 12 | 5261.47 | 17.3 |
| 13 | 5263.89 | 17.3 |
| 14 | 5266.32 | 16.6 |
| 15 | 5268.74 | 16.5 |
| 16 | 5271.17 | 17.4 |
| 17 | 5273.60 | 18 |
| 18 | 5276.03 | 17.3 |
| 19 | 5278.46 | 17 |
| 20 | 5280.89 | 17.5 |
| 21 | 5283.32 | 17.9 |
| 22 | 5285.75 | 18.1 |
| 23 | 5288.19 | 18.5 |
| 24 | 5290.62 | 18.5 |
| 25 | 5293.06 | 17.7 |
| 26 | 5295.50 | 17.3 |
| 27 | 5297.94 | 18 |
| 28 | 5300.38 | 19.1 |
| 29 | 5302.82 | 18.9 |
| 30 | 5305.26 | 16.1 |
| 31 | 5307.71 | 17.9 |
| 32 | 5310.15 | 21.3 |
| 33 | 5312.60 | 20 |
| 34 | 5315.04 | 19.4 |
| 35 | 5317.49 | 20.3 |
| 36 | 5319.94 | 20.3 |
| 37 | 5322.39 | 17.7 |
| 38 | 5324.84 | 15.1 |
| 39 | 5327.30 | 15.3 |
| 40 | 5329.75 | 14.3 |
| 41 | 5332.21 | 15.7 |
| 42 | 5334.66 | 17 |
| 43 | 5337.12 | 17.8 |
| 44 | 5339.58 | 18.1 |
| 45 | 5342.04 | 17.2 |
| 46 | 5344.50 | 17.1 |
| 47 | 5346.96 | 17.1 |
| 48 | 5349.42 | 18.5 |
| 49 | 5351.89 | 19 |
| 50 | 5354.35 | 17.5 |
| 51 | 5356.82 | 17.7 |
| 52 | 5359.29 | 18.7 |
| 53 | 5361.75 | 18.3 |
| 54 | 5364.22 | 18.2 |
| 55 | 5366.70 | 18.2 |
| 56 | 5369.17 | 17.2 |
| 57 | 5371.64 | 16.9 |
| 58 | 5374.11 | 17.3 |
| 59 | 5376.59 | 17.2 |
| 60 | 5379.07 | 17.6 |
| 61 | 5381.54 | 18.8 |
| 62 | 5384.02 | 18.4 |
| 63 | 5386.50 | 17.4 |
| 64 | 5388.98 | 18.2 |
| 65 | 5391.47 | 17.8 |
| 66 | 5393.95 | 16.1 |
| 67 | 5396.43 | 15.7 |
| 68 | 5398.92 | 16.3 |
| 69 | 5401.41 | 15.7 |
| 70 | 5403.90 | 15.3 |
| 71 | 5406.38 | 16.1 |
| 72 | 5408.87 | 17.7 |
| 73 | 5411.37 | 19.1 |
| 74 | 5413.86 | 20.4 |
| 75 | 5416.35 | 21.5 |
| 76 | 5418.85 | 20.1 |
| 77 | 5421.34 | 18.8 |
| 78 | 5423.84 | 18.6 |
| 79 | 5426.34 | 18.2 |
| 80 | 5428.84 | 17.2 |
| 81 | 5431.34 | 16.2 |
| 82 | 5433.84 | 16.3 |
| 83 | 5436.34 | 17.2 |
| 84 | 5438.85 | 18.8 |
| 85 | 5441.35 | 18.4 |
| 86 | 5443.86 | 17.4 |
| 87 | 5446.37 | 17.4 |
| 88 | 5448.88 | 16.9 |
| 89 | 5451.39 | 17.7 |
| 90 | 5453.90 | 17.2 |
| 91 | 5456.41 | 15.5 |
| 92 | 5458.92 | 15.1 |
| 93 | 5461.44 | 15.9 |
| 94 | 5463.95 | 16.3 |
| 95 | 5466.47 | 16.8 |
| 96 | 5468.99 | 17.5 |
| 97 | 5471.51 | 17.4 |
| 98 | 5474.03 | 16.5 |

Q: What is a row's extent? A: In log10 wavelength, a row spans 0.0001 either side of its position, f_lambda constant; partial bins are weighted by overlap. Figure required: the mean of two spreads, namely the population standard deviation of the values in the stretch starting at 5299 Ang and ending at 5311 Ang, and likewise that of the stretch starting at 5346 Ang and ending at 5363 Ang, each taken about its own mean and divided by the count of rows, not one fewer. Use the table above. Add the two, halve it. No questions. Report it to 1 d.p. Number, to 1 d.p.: 1.2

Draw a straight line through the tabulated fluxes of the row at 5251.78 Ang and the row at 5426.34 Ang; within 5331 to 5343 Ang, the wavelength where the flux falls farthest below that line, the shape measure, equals 5332.21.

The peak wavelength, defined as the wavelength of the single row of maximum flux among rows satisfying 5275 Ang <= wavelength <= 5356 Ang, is 5310.15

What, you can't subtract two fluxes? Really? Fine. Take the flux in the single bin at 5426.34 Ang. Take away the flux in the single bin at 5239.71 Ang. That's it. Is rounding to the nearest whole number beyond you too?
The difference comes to -1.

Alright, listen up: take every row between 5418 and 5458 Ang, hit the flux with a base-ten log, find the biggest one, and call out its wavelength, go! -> 5418.85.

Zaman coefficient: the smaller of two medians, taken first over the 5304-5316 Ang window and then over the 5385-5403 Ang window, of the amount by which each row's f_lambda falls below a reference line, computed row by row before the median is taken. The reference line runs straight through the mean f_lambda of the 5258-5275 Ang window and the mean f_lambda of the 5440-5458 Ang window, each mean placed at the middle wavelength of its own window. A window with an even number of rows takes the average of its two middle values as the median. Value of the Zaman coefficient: -2.2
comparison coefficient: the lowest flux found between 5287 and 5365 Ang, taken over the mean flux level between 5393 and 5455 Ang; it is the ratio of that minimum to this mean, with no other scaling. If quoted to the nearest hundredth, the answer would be 0.81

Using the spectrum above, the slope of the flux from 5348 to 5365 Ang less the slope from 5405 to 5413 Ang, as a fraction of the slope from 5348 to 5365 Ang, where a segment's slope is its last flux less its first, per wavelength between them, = 31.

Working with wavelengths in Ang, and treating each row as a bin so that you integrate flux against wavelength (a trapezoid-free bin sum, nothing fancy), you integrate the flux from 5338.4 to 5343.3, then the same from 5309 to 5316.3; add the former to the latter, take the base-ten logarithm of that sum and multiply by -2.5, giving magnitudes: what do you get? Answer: -5.9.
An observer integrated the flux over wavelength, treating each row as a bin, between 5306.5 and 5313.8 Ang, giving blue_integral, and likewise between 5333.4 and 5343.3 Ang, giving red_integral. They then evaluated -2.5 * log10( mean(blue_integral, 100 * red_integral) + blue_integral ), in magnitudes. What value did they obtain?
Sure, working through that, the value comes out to -9.9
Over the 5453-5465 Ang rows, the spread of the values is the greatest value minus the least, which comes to 2.10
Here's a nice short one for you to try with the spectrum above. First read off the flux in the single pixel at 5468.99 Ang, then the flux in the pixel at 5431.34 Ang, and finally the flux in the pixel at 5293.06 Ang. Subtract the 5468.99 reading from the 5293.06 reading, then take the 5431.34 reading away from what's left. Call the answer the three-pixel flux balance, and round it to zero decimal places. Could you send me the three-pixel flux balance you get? -16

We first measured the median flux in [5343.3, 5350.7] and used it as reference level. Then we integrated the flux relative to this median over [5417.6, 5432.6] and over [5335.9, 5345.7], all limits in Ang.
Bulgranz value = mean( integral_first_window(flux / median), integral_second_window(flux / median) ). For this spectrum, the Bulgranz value 13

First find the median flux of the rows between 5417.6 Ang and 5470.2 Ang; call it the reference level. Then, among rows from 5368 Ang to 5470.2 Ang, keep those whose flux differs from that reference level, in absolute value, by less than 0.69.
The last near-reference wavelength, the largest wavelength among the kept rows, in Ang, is 5468.99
